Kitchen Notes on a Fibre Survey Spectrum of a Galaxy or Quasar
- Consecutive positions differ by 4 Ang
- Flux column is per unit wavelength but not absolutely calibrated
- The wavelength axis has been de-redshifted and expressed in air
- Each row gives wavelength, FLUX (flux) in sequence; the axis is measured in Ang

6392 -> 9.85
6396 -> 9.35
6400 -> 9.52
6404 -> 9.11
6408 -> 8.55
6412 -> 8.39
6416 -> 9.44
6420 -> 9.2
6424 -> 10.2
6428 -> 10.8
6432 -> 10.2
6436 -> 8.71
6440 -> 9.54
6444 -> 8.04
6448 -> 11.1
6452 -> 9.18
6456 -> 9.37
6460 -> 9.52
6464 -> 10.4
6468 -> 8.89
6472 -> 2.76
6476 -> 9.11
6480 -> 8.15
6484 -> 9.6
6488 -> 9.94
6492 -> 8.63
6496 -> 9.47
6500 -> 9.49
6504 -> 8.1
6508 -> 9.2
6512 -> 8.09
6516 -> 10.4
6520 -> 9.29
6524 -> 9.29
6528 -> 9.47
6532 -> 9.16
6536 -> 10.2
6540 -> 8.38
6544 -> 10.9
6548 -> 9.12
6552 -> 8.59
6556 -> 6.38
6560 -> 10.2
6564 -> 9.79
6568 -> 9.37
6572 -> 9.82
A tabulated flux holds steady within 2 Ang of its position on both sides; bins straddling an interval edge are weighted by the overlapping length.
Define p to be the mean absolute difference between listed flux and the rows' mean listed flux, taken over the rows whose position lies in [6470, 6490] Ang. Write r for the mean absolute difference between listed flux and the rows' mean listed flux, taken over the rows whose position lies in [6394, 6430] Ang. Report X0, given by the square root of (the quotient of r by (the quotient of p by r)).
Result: 0.4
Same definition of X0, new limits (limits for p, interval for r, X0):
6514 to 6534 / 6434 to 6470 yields 1.1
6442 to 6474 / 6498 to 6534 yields 0.4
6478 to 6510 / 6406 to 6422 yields 0.6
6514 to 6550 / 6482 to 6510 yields 0.6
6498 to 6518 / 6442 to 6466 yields 0.9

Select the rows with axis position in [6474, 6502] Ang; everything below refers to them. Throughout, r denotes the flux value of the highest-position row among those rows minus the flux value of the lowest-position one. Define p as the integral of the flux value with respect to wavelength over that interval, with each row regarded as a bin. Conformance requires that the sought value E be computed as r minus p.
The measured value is -257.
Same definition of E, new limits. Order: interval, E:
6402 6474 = -660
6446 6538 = -836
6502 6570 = -622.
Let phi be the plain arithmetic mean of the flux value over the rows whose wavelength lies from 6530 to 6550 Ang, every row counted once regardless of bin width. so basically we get 9.6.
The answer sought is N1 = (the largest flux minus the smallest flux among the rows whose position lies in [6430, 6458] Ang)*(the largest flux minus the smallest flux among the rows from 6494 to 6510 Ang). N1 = 4.3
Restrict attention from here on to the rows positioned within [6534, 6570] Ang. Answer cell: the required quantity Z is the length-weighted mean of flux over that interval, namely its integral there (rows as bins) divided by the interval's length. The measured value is 9.2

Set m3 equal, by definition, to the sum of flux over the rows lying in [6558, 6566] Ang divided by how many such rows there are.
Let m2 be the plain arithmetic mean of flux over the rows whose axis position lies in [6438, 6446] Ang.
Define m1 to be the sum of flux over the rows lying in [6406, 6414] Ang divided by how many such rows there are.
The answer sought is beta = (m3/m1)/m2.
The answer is 0.134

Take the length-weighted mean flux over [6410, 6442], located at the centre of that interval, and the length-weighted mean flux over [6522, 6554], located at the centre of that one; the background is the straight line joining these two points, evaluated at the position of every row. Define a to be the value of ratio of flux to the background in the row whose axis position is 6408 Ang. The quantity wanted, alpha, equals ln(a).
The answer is -0.11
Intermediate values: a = 0.89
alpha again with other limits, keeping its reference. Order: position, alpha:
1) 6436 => -0.09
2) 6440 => 0.00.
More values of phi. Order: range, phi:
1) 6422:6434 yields 10.4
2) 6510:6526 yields 9.3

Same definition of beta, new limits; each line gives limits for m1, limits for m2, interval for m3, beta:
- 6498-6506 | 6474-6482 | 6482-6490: 0.129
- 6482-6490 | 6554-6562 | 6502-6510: 0.107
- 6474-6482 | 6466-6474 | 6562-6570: 0.191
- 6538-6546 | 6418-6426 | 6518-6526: 0.099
